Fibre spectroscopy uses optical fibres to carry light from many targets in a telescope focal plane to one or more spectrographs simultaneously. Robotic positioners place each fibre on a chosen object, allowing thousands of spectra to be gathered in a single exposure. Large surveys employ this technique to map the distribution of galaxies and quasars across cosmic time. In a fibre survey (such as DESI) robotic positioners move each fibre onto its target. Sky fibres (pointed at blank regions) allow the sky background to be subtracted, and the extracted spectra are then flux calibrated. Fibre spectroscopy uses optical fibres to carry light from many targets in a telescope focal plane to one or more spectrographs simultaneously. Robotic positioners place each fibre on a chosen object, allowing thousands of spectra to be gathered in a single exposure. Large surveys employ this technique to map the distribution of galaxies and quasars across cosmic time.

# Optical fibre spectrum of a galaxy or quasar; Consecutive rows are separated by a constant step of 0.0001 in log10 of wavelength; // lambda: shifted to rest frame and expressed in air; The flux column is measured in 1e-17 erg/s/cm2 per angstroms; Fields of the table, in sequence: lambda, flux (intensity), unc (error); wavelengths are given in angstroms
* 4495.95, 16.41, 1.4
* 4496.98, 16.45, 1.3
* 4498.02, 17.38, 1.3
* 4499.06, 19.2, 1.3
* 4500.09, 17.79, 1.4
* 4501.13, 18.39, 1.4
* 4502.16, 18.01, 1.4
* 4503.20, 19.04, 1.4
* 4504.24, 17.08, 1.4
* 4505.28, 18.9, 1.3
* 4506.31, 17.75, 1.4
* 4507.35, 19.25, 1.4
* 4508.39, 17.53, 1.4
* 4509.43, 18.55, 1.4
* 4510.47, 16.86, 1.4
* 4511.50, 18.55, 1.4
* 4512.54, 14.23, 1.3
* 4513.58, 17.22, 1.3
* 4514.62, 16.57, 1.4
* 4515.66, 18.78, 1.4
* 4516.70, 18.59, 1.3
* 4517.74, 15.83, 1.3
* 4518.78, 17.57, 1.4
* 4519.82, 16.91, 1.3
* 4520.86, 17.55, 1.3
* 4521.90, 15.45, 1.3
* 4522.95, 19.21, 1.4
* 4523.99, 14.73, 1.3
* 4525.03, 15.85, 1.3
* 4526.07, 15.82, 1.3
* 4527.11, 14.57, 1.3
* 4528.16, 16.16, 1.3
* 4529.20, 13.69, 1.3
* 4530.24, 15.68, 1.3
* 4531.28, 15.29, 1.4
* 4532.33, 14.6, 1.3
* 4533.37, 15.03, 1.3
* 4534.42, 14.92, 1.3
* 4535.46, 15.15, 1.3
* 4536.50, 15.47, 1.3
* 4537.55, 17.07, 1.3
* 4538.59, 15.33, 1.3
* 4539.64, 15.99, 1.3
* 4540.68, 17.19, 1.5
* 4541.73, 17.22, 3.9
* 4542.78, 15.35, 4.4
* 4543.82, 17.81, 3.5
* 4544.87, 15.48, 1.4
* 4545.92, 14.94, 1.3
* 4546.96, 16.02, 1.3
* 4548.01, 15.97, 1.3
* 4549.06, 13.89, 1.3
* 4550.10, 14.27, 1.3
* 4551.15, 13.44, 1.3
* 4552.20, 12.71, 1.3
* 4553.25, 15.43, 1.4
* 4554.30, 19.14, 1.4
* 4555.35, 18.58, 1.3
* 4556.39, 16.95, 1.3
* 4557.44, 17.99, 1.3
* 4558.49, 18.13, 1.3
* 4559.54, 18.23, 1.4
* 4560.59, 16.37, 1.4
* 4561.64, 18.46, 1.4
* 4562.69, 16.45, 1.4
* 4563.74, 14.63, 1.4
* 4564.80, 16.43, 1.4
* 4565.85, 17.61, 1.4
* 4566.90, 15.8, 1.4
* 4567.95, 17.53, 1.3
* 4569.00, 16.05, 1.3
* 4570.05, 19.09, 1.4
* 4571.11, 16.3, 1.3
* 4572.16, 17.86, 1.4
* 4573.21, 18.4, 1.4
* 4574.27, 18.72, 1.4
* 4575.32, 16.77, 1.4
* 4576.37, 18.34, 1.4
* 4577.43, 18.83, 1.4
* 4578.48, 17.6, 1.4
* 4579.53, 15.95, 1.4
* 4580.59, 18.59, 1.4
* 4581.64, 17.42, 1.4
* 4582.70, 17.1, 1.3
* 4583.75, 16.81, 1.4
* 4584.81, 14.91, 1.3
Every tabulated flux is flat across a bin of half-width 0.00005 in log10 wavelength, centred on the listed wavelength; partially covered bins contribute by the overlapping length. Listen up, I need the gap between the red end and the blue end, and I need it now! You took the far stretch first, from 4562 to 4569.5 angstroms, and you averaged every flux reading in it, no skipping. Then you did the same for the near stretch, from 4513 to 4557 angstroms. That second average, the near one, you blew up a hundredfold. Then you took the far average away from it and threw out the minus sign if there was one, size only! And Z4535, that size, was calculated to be 1587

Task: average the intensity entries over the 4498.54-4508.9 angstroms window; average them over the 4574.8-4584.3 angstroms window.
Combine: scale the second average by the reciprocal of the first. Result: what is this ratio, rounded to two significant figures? 0.96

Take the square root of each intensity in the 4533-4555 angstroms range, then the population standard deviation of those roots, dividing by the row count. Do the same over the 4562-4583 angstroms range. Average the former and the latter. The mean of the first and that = 0.16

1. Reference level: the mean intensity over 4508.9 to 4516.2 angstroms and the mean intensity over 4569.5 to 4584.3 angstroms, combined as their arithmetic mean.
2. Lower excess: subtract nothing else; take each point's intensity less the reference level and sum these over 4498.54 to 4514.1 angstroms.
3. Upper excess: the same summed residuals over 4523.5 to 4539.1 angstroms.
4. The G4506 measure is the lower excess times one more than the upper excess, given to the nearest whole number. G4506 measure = -198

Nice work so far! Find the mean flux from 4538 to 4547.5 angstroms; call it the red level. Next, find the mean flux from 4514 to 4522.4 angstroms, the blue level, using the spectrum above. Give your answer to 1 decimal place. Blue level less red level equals 1.0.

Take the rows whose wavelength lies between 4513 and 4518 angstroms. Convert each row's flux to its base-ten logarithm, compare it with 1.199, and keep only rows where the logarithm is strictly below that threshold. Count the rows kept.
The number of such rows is 0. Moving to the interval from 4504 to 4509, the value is 0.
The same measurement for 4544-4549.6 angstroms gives 3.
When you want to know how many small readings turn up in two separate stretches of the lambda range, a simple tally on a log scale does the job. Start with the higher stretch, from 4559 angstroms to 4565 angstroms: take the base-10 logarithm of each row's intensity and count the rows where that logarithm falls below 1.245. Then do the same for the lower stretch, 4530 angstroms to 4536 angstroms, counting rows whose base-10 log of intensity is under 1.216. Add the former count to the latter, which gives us 10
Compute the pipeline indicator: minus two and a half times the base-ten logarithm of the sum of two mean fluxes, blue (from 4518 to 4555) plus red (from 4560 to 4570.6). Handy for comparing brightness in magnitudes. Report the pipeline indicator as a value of -3.78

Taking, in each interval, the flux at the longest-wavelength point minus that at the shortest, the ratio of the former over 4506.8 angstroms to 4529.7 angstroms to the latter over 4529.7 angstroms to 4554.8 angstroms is -1.6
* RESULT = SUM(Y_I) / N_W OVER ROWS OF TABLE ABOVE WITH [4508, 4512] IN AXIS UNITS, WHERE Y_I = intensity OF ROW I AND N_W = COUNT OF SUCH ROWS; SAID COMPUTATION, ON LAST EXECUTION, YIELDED 17.9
